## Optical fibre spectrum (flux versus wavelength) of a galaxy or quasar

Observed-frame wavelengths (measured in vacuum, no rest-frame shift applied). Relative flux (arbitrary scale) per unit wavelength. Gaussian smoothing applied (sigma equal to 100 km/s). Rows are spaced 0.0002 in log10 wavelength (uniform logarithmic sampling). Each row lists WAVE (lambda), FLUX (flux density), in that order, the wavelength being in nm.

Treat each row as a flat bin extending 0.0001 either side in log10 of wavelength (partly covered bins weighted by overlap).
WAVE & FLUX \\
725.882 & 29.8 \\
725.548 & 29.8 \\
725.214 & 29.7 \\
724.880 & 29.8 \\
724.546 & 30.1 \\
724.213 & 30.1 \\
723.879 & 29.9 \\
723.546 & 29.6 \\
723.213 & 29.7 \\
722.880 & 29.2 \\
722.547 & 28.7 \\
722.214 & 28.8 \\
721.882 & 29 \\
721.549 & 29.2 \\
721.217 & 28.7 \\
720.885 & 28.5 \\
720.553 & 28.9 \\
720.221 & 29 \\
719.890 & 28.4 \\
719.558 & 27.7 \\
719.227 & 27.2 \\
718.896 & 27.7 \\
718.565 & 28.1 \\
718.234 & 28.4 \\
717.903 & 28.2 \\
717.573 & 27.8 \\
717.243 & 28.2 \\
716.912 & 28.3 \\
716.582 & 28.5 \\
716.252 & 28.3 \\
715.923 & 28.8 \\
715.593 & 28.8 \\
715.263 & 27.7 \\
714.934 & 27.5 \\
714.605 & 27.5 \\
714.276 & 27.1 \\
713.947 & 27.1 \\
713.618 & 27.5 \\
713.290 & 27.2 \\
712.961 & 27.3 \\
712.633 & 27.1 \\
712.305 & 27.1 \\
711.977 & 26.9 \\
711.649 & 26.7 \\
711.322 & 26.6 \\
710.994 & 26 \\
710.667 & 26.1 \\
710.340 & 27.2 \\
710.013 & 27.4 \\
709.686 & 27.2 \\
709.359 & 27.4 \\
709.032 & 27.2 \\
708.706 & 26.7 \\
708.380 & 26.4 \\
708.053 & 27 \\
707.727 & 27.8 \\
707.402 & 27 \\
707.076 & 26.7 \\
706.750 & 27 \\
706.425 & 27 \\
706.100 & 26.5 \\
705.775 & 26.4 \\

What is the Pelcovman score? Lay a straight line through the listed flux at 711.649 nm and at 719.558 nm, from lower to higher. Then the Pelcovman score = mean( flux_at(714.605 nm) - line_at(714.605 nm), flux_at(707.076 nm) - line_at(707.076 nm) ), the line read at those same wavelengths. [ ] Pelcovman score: 0.50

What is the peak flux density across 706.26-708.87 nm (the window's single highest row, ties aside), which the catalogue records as 27.8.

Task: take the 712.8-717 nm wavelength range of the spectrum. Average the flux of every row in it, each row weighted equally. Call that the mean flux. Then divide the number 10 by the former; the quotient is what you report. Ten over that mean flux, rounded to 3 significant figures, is 0.360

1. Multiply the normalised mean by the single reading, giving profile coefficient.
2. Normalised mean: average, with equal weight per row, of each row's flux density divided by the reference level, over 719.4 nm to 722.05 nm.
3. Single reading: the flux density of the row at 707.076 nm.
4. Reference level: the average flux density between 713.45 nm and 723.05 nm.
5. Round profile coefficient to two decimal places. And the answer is 27.12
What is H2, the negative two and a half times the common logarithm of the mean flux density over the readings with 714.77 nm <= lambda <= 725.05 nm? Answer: -3.64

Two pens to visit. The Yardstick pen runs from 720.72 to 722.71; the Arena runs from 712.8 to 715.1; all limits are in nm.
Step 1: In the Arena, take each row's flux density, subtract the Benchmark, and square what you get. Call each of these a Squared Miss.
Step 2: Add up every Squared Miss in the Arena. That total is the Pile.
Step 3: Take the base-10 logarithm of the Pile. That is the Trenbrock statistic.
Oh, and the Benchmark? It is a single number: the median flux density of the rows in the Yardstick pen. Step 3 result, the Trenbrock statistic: 1.2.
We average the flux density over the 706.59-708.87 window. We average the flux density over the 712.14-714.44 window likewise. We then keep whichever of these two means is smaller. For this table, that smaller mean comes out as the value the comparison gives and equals 26.9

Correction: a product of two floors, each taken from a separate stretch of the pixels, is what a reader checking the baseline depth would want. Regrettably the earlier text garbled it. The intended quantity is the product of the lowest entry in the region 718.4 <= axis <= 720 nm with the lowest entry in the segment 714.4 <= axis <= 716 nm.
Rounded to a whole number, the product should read 748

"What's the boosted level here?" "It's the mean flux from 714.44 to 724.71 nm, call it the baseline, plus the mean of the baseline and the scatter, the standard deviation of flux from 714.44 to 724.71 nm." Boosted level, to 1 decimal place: 43.3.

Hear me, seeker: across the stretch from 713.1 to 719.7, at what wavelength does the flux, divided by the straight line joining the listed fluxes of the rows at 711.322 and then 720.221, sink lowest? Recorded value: 719.227 nm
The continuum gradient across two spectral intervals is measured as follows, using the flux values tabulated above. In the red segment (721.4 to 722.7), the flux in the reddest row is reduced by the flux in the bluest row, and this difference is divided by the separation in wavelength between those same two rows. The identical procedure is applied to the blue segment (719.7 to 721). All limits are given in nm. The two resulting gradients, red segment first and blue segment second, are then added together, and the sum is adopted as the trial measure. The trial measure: -0.4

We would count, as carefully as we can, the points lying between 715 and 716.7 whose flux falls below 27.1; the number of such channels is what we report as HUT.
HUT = 0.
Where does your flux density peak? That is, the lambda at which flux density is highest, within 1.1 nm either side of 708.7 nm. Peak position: 707.727 nm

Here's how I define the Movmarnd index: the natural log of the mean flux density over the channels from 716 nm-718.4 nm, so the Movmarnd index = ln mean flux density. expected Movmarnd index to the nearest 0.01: 3.34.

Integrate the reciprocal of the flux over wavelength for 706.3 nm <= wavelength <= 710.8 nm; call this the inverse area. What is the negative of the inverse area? -0.17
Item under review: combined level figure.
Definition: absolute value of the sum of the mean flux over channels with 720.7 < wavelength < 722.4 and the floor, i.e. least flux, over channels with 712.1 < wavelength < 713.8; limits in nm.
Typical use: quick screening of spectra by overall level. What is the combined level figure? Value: 55.9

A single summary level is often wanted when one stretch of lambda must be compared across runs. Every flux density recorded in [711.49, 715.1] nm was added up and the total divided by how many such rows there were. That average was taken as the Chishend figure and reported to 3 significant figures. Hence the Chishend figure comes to 27.2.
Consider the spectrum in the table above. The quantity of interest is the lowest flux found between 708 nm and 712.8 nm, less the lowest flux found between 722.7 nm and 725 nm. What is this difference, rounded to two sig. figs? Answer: -3.2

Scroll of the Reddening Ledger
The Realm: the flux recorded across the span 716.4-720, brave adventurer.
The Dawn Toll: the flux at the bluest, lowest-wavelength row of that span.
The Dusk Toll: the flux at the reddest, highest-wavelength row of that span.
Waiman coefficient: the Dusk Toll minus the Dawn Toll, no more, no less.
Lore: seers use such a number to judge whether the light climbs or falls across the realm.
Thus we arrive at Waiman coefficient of -0.10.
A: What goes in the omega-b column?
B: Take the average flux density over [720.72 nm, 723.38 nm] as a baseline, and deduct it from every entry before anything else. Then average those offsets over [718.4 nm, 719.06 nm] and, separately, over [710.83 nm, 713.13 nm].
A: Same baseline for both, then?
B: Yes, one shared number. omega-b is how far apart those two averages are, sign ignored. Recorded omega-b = 1.1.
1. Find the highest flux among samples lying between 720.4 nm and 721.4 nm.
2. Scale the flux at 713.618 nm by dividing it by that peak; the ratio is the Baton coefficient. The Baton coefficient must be 0.95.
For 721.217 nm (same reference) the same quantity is 0.99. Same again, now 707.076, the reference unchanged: 0.92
